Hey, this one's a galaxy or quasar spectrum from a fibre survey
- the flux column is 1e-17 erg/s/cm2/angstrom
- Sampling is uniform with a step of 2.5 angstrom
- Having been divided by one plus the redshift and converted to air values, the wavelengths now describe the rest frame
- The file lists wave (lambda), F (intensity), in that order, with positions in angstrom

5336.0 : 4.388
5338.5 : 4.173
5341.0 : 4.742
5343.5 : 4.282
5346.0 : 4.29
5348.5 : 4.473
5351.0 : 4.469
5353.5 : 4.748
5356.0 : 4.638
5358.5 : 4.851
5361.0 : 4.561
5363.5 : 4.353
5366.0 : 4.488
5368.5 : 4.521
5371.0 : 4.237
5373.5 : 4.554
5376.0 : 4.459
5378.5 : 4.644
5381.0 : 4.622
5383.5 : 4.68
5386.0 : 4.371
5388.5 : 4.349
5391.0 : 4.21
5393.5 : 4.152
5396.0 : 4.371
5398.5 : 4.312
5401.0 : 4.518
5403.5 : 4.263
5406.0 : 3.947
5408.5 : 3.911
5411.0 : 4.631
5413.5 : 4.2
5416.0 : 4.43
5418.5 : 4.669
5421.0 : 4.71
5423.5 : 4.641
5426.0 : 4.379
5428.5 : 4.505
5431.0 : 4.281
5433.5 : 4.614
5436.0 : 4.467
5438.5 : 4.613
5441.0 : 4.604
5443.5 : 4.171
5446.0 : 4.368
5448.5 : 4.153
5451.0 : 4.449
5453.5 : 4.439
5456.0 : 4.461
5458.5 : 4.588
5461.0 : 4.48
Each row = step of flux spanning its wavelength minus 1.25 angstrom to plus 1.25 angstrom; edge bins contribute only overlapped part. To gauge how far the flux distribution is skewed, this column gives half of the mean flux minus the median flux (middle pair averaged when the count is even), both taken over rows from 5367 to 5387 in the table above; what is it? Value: -0.013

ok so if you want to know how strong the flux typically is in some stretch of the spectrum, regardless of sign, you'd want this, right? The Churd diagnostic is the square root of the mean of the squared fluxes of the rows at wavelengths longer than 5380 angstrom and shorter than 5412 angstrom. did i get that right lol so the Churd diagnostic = 4.34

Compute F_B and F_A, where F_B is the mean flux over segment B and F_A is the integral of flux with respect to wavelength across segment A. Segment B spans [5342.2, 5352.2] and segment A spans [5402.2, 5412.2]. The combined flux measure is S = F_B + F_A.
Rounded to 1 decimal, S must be 46.3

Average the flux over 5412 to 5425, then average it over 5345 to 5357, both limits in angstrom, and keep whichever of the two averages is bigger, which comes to 4.53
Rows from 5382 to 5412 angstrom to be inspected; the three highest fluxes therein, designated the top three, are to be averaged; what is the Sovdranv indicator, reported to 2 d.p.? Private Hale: 4.61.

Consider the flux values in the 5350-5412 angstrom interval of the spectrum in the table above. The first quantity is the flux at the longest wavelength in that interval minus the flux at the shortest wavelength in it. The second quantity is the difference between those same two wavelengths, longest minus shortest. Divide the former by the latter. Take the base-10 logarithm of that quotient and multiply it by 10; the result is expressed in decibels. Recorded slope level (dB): -25.7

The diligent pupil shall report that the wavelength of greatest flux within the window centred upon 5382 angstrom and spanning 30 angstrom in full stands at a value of 5383.5 angstrom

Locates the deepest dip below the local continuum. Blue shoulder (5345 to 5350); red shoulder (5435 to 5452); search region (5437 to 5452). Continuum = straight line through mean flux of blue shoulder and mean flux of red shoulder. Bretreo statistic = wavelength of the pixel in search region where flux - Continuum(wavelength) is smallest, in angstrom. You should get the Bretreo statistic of 5448.5 angstrom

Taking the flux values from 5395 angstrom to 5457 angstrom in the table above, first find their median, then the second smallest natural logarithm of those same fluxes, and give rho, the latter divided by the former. 0.309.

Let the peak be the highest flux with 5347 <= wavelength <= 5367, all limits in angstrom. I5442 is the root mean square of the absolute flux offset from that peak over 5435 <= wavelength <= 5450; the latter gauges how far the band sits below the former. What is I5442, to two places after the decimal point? 0.49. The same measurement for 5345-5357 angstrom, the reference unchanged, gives 0.36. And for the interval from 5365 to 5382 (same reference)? 0.37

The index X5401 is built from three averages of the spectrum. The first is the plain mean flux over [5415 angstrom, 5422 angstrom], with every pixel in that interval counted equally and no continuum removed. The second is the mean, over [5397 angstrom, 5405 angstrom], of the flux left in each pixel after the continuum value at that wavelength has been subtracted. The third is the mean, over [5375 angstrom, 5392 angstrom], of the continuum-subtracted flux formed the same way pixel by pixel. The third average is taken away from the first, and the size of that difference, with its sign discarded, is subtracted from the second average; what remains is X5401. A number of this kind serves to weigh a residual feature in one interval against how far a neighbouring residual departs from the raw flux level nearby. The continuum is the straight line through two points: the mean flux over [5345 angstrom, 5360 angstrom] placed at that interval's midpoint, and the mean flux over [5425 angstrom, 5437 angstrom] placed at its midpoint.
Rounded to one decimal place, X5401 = -4.8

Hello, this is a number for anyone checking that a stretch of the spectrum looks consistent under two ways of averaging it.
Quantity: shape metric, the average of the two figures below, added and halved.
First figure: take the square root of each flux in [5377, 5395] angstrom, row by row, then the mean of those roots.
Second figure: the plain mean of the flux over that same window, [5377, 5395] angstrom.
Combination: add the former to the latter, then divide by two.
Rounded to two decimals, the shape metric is 3.27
